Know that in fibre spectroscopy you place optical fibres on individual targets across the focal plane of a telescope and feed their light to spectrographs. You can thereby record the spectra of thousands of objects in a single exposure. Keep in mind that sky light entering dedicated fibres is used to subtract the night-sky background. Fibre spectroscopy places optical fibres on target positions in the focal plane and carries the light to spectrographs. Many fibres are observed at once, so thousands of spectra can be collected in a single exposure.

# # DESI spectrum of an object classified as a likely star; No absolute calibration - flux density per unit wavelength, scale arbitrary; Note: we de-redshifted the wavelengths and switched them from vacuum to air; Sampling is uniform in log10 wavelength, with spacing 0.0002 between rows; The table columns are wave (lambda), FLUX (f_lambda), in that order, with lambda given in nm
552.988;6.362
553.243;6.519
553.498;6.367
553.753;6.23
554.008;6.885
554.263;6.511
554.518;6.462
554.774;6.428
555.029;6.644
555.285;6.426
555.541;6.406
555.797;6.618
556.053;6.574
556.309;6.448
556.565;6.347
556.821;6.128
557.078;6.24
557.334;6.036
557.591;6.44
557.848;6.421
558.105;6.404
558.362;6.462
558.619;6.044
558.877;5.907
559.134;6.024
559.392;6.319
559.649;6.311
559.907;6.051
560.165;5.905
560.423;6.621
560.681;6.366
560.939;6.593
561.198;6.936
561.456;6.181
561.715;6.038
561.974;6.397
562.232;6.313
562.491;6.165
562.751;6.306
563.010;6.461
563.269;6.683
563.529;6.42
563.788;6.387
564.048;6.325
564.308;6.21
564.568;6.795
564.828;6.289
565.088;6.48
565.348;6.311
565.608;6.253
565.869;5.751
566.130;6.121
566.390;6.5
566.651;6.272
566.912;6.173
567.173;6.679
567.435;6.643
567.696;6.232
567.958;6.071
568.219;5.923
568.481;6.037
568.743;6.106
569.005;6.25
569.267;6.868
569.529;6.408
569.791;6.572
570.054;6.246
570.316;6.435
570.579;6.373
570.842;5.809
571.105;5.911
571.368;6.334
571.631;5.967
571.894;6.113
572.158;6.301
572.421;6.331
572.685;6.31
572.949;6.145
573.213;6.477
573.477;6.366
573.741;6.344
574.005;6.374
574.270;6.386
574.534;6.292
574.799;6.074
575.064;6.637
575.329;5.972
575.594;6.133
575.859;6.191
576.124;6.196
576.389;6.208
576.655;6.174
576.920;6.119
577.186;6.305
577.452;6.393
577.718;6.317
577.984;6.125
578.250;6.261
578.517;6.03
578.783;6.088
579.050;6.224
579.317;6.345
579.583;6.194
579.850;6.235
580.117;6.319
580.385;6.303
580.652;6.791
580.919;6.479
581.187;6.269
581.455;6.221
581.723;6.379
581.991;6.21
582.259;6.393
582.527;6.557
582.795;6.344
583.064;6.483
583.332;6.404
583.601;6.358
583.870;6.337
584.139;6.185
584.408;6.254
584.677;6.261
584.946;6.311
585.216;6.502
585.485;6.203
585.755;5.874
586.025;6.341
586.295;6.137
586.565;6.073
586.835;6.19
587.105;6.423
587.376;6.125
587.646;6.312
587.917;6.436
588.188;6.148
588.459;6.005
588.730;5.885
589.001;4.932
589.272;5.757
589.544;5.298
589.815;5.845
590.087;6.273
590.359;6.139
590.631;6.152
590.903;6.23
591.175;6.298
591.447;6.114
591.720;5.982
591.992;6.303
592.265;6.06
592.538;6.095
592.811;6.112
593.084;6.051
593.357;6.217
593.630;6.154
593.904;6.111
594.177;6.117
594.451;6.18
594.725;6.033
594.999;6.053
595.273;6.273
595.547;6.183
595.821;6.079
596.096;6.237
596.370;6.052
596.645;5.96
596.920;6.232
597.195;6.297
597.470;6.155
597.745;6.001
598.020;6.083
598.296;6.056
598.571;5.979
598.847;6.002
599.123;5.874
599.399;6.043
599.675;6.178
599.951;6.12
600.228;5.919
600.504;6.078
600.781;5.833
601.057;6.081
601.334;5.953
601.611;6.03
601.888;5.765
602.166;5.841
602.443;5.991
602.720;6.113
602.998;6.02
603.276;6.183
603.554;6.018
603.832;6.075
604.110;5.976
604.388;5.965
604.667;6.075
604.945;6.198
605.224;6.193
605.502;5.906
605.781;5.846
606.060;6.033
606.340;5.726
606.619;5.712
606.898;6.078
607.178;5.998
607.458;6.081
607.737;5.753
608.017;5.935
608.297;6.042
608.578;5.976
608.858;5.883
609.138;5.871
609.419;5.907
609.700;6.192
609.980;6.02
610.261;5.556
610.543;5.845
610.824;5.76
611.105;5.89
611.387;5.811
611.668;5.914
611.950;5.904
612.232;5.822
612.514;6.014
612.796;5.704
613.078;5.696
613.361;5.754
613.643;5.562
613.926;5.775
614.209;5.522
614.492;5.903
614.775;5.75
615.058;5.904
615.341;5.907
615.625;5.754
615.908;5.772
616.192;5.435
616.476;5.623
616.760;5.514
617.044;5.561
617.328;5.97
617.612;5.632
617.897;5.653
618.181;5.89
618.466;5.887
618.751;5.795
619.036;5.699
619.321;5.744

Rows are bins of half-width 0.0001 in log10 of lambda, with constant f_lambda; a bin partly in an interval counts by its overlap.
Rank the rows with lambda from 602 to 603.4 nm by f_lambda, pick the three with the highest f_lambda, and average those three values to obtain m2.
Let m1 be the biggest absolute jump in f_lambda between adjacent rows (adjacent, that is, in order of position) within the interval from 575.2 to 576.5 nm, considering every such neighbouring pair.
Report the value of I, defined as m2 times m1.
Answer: 1.0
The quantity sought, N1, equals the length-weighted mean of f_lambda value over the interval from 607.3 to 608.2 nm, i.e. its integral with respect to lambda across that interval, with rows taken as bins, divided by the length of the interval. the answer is 5.9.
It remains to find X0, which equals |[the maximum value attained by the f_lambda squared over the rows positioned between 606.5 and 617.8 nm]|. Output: 38.3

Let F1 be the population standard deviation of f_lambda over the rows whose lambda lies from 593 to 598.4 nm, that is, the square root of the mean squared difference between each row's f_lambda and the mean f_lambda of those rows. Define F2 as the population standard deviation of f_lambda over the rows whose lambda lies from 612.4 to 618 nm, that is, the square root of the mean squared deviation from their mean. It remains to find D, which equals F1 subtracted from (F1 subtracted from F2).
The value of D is -0.03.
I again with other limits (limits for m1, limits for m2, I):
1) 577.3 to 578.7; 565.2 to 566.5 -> 1.5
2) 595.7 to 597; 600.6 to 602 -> 1.6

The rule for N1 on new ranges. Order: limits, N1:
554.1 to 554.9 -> 6.5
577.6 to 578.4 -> 6.2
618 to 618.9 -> 5.8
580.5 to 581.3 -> 6.5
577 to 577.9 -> 6.3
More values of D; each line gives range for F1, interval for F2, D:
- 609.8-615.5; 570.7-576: -0.08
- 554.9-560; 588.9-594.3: -0.09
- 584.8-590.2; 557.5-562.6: -0.50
